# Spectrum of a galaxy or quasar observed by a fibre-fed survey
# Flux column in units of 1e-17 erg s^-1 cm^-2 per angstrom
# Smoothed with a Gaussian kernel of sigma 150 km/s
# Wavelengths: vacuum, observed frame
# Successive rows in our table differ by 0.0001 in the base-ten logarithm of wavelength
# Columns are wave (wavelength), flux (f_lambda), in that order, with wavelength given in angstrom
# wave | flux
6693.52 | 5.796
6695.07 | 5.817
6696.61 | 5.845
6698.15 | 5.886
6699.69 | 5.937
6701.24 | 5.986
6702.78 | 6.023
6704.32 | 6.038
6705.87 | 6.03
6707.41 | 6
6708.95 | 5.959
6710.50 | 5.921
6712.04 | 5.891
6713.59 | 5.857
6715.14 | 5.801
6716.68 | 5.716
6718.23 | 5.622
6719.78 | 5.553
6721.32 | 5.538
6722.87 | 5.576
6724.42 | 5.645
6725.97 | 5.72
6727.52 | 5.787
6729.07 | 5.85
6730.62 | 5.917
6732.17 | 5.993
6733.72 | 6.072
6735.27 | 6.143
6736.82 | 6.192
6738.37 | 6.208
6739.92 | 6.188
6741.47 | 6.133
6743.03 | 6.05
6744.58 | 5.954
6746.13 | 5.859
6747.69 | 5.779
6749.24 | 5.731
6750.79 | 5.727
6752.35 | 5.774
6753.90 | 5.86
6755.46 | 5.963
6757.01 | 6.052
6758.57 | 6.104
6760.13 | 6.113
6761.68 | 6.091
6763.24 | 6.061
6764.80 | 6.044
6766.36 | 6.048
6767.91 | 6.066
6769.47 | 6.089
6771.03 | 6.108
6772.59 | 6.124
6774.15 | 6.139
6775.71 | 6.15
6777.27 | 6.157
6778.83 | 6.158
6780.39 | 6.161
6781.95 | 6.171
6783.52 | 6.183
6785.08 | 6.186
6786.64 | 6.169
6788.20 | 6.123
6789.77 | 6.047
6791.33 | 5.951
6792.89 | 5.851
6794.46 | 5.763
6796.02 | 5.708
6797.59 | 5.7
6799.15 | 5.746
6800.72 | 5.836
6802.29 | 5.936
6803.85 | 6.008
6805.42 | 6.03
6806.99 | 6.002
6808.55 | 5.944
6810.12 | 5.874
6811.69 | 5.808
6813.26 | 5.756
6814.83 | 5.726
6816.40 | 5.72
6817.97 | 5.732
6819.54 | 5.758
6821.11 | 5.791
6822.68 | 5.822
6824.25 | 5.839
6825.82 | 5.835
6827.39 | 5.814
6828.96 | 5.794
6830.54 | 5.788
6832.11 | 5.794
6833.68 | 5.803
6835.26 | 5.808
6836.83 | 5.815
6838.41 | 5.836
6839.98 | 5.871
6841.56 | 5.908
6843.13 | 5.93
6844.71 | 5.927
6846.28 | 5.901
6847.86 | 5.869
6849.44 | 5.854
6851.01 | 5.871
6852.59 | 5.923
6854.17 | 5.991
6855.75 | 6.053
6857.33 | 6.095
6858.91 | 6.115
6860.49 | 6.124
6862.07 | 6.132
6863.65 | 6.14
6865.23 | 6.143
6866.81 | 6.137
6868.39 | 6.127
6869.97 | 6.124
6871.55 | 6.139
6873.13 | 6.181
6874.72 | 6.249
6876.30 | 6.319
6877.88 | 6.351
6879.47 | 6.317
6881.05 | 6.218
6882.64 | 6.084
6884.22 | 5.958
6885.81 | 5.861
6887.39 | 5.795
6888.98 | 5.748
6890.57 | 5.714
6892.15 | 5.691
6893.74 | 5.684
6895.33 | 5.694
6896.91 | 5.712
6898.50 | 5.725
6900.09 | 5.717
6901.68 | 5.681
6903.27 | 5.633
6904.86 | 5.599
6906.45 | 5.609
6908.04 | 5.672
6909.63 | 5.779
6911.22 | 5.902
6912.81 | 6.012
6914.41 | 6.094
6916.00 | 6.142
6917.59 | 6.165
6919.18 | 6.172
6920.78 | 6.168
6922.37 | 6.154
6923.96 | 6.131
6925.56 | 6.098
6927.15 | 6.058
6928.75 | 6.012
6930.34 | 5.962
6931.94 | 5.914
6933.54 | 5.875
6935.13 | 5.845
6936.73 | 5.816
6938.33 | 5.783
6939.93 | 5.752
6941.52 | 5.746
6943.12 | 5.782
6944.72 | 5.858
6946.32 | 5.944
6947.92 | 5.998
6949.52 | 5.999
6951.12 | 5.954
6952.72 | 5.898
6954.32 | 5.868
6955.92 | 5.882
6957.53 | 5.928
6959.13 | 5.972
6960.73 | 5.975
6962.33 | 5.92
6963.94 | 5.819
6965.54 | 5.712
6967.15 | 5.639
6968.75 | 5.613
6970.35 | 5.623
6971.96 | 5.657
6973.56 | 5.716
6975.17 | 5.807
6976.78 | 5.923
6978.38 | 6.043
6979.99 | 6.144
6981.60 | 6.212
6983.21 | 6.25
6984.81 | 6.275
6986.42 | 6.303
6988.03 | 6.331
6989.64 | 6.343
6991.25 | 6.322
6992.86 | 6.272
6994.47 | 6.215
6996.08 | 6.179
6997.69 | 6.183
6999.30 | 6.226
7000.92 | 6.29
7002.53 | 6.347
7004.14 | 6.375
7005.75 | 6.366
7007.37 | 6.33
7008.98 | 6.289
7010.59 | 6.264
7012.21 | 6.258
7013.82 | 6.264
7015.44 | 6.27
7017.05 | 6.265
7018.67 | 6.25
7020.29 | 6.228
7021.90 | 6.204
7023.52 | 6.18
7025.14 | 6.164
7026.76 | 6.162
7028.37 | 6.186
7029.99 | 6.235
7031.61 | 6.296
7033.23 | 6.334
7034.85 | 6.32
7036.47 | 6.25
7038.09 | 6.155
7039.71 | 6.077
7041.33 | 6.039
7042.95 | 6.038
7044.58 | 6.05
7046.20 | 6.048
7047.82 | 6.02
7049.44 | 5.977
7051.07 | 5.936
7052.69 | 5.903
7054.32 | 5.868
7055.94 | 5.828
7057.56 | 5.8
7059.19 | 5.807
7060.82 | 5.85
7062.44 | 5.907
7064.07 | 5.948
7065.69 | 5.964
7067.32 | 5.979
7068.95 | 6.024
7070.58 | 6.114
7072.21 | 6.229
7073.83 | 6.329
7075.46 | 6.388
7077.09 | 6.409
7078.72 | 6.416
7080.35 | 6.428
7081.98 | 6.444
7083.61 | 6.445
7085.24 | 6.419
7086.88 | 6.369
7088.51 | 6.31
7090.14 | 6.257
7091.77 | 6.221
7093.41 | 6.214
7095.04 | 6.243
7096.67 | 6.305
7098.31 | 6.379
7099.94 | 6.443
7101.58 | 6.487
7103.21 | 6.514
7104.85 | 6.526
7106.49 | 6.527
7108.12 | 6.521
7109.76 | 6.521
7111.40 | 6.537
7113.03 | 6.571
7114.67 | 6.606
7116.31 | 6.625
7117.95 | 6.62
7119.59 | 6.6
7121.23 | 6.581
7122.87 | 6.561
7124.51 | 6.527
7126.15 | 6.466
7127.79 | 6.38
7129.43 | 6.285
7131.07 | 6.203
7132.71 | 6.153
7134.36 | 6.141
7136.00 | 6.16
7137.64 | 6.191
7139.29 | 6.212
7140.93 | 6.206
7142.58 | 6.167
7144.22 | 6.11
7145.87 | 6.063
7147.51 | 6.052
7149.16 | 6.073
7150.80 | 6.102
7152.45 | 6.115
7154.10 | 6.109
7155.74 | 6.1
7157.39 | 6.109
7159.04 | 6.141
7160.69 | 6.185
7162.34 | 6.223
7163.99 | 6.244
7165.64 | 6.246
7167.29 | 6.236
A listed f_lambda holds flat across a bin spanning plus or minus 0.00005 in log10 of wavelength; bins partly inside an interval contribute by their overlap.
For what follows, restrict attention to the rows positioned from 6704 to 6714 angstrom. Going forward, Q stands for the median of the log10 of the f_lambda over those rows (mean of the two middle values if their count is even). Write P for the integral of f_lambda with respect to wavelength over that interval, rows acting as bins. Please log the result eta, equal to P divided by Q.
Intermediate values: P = 60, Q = 0.775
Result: 76.8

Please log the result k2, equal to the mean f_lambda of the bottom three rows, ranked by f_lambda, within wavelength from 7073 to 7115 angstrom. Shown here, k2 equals 6.23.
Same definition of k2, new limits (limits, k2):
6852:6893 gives 5.72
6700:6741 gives 5.56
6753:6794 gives 5.89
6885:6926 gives 5.61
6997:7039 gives 6.16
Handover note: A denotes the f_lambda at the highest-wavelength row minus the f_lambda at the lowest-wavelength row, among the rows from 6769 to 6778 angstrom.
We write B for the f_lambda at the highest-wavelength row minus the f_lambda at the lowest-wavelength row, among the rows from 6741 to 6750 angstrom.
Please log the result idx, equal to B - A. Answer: -0.47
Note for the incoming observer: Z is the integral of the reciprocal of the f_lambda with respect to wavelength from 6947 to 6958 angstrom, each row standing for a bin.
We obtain 1.85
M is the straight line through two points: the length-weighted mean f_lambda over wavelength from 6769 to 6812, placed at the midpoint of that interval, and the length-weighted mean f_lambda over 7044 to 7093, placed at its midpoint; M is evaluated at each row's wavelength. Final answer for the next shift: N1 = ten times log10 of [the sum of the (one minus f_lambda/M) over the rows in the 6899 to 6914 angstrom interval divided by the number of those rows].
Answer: -12.8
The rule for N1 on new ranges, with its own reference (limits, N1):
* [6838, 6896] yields -22.3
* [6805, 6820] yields -15.2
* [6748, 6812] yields -29.4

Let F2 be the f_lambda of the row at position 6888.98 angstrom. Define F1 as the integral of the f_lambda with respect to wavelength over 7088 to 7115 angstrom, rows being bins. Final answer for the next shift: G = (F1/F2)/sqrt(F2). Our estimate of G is 12.6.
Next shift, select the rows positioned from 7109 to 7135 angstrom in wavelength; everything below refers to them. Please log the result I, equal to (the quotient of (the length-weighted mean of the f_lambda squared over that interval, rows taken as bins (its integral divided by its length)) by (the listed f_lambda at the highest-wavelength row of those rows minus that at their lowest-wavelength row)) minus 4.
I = -114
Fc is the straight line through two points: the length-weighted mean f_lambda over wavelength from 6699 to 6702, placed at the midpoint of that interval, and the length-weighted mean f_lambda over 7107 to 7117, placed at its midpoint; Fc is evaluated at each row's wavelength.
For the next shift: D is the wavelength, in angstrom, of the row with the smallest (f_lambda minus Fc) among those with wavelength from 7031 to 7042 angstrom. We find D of 7041.33 angstrom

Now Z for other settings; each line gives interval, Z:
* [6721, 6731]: 1.75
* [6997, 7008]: 1.74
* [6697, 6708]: 1.84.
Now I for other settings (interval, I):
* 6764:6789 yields 472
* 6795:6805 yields 109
